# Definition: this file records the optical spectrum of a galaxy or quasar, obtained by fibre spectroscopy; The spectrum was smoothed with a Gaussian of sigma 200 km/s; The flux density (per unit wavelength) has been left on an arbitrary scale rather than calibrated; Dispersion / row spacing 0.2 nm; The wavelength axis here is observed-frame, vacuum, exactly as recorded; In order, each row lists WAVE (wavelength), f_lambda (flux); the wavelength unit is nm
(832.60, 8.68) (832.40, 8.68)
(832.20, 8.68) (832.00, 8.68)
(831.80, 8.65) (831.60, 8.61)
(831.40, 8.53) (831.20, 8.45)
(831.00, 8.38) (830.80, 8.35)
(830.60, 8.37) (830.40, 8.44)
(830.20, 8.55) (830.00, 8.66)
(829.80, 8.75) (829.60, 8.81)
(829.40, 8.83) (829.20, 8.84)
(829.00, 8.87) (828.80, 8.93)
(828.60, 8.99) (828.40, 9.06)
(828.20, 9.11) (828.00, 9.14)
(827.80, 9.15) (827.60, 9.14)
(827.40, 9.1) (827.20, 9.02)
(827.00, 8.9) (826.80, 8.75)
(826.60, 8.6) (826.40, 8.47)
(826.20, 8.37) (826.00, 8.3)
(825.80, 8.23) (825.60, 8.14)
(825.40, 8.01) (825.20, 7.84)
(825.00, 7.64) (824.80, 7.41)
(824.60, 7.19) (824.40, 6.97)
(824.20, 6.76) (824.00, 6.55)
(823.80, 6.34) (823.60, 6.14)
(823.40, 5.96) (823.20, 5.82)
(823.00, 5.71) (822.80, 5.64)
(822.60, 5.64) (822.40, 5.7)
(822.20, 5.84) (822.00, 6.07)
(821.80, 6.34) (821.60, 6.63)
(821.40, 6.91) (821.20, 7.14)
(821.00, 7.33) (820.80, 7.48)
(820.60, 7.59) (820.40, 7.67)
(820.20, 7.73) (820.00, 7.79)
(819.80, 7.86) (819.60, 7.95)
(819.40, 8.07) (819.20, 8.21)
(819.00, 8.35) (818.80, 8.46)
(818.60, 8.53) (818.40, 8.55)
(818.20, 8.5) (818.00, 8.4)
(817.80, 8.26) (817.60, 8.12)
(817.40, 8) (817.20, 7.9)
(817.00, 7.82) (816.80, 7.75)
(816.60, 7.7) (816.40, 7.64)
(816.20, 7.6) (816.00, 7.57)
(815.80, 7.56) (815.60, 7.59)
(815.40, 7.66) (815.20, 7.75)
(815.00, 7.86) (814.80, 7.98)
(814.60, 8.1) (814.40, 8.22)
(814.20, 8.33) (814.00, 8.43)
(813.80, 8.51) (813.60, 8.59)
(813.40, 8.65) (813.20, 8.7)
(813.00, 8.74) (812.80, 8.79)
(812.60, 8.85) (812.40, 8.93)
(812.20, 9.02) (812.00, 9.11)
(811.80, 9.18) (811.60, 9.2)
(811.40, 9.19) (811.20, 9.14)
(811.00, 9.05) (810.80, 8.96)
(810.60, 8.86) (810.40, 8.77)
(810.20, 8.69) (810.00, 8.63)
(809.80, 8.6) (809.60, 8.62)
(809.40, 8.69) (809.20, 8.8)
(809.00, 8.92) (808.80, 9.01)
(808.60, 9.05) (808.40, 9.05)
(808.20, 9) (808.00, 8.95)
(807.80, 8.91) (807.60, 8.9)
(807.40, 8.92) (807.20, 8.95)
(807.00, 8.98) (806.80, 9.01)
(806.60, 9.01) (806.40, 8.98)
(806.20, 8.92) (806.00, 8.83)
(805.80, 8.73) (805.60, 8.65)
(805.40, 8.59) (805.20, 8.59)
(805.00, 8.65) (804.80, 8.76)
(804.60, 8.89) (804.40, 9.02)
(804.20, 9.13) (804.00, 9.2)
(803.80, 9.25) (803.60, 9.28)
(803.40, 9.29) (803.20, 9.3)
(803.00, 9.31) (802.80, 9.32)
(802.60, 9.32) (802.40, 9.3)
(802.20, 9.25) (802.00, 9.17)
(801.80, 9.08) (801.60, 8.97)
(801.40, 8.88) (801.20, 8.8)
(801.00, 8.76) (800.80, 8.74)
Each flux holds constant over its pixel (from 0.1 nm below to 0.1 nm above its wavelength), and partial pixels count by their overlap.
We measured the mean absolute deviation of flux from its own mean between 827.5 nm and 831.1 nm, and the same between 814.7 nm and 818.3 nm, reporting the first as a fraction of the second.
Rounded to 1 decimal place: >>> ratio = 1.0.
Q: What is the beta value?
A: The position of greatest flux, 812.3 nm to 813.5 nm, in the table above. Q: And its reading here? 812.40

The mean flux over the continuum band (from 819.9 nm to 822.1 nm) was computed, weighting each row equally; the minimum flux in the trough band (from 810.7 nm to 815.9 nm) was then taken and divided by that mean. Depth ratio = 1.06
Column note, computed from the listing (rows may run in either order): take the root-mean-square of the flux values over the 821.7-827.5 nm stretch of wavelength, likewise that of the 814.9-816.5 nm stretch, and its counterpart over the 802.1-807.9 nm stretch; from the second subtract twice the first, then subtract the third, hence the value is -16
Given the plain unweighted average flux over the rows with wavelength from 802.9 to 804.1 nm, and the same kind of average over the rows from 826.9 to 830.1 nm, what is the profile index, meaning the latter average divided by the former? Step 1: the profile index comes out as 0.97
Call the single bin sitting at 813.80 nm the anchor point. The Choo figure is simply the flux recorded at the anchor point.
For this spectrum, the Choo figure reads 8.51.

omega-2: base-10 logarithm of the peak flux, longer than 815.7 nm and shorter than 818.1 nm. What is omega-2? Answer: 0.92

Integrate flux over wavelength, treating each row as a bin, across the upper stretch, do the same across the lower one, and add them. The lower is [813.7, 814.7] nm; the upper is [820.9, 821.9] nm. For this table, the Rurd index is 15.2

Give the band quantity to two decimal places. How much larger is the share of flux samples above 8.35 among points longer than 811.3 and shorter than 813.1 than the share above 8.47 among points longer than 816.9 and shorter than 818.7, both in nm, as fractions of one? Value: 0.67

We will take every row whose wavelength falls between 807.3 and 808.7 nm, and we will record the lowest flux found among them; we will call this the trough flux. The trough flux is 8.9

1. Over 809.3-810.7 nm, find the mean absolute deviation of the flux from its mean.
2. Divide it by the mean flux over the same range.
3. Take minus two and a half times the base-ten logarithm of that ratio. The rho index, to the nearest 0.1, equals 5.3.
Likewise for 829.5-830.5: 4.7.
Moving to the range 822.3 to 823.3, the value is 5.1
